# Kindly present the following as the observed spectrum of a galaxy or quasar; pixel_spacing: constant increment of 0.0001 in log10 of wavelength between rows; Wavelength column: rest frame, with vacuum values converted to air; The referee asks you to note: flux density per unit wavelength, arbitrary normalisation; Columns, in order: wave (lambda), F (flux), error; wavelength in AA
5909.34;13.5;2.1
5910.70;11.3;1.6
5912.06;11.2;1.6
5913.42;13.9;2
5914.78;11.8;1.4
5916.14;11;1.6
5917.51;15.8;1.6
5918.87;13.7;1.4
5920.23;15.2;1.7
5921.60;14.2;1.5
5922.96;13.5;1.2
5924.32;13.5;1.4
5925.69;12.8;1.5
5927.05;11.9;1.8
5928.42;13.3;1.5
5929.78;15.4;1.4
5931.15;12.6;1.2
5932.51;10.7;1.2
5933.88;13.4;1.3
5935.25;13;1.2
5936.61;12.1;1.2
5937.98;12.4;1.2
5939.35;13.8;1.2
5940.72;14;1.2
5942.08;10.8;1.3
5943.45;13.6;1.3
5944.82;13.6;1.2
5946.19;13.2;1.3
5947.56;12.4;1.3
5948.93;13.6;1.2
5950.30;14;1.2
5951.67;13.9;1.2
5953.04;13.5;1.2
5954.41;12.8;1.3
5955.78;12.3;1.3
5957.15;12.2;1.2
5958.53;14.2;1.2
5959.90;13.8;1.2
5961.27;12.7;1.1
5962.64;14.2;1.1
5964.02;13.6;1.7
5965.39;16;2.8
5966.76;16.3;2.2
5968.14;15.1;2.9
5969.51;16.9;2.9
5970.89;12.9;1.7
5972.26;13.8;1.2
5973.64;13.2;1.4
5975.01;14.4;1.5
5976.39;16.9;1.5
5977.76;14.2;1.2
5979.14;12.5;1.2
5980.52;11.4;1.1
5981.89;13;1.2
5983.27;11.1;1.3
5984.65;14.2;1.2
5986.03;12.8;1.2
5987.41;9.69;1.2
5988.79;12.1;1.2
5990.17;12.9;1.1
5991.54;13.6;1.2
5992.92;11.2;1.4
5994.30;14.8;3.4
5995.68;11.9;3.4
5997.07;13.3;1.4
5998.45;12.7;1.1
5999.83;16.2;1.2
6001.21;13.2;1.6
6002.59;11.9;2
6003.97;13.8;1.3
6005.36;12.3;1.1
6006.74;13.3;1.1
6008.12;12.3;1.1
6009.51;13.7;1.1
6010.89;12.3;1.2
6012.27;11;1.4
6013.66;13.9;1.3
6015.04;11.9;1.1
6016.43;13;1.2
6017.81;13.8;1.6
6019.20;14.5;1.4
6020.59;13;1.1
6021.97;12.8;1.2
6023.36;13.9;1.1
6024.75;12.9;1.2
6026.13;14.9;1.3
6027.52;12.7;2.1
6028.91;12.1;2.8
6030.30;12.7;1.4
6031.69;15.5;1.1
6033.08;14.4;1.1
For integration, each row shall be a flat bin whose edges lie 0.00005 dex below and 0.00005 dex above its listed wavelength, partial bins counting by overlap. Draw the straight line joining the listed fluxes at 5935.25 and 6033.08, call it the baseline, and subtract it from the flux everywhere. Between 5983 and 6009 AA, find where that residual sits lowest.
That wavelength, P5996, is 5987.41 AA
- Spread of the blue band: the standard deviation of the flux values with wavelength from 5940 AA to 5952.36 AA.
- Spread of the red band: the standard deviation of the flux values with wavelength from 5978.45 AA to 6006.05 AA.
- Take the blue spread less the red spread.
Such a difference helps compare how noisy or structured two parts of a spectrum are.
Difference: -0.4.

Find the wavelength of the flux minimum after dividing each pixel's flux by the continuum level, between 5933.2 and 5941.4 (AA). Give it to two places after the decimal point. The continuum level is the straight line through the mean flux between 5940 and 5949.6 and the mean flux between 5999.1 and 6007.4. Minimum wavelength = 5936.61 AA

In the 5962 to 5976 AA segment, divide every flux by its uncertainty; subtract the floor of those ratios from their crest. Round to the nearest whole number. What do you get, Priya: 8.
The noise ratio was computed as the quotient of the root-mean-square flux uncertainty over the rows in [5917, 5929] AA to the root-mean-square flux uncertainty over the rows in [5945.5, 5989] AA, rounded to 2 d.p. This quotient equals 0.99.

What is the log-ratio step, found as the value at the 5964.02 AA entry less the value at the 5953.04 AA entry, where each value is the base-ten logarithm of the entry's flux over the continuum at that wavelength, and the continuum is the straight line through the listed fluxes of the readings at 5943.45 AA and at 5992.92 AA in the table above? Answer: 0.02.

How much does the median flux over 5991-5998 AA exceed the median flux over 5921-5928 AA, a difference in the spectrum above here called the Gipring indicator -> -0.2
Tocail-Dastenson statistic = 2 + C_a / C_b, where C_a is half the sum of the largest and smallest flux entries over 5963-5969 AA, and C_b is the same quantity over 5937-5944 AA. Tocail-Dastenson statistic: 3.21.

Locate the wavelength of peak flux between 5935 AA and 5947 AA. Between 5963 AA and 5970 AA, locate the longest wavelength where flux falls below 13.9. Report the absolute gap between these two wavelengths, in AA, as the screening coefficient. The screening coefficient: 23.3 AA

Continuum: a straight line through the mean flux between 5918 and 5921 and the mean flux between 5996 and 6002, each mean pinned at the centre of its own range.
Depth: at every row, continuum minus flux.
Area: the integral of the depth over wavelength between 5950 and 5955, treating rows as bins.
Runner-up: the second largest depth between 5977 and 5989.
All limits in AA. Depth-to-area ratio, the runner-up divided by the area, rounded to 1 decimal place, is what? 0.8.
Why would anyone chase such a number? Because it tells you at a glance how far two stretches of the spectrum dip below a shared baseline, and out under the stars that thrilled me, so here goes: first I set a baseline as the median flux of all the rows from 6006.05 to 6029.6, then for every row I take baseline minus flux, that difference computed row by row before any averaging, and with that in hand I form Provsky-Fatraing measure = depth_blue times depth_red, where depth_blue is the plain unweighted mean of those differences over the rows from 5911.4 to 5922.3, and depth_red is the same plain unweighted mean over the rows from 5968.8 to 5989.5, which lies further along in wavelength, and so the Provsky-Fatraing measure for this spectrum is 0.10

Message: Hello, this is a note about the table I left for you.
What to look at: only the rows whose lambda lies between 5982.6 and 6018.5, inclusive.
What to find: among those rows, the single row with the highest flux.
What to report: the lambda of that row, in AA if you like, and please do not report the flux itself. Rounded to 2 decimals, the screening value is 5999.83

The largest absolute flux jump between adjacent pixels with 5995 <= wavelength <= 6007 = 3.5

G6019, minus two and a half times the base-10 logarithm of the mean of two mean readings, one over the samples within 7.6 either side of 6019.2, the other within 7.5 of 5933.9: -2.79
